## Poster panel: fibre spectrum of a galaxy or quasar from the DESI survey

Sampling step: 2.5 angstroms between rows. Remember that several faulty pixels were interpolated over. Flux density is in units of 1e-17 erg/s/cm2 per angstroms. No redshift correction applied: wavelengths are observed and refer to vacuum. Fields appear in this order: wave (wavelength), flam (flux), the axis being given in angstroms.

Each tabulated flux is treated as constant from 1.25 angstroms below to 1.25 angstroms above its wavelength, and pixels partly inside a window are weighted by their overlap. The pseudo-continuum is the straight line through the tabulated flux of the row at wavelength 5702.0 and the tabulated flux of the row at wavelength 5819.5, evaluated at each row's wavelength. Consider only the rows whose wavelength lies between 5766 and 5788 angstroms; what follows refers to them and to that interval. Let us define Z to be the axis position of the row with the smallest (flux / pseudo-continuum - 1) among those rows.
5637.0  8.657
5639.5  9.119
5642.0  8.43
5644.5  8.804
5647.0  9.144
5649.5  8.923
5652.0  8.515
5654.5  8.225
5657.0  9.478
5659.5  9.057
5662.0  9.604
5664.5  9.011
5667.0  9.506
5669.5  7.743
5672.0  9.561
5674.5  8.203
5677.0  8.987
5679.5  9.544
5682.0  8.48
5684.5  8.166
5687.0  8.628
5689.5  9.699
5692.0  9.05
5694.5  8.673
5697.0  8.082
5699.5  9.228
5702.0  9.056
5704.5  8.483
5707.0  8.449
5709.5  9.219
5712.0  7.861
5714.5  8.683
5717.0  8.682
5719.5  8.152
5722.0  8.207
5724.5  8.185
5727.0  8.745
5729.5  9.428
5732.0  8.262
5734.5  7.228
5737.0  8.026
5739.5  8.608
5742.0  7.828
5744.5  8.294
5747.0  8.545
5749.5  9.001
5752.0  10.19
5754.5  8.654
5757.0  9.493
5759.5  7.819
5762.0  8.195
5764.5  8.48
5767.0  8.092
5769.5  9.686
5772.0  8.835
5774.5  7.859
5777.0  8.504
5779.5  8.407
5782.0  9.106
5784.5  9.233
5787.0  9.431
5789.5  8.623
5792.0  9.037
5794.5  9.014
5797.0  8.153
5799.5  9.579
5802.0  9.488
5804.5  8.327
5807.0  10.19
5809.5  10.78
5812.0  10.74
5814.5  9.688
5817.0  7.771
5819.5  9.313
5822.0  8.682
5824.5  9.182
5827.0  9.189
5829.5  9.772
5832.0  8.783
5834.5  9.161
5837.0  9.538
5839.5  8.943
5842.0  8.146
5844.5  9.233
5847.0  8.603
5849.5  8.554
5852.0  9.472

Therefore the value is 5774.5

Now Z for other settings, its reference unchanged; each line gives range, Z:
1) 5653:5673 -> 5669.5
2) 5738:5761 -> 5759.5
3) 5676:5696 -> 5684.5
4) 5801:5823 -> 5817.0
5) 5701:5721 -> 5712.0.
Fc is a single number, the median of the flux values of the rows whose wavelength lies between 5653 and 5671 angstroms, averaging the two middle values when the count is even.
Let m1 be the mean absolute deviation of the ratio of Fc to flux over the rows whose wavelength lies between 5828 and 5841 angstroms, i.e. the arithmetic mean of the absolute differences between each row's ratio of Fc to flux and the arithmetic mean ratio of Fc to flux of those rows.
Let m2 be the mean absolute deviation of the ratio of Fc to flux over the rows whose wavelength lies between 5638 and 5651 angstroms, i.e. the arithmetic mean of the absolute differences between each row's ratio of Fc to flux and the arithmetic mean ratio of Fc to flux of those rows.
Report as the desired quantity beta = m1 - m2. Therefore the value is 0.01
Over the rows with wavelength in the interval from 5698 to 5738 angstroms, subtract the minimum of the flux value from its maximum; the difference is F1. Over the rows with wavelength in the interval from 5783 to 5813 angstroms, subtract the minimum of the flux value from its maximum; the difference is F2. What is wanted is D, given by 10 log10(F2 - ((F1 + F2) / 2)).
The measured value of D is -6.7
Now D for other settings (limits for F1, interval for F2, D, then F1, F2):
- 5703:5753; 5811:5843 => -24.6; 3.0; 3.0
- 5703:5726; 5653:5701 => -5.2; 1.4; 2.0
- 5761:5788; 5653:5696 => -11.9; 1.8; 2.0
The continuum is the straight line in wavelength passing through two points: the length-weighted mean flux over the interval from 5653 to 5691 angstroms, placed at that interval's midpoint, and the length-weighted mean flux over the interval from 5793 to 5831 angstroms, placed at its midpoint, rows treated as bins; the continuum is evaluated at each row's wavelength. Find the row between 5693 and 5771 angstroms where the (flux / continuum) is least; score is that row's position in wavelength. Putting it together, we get 5734.5 angstroms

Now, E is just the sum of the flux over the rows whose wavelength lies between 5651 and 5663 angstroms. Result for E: 44.9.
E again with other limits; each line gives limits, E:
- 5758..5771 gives 42.3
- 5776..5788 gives 44.7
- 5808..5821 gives 48.3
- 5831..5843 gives 44.6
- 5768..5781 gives 43.3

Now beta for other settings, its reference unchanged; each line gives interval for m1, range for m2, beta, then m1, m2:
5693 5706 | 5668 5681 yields -0.04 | 0.042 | 0.08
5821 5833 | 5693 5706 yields -0.01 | 0.034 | 0.04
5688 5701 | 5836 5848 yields 0.00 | 0.053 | 0.05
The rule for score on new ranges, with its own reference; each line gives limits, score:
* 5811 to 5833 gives 5817.0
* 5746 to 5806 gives 5759.5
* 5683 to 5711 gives 5697.0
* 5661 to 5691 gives 5669.5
